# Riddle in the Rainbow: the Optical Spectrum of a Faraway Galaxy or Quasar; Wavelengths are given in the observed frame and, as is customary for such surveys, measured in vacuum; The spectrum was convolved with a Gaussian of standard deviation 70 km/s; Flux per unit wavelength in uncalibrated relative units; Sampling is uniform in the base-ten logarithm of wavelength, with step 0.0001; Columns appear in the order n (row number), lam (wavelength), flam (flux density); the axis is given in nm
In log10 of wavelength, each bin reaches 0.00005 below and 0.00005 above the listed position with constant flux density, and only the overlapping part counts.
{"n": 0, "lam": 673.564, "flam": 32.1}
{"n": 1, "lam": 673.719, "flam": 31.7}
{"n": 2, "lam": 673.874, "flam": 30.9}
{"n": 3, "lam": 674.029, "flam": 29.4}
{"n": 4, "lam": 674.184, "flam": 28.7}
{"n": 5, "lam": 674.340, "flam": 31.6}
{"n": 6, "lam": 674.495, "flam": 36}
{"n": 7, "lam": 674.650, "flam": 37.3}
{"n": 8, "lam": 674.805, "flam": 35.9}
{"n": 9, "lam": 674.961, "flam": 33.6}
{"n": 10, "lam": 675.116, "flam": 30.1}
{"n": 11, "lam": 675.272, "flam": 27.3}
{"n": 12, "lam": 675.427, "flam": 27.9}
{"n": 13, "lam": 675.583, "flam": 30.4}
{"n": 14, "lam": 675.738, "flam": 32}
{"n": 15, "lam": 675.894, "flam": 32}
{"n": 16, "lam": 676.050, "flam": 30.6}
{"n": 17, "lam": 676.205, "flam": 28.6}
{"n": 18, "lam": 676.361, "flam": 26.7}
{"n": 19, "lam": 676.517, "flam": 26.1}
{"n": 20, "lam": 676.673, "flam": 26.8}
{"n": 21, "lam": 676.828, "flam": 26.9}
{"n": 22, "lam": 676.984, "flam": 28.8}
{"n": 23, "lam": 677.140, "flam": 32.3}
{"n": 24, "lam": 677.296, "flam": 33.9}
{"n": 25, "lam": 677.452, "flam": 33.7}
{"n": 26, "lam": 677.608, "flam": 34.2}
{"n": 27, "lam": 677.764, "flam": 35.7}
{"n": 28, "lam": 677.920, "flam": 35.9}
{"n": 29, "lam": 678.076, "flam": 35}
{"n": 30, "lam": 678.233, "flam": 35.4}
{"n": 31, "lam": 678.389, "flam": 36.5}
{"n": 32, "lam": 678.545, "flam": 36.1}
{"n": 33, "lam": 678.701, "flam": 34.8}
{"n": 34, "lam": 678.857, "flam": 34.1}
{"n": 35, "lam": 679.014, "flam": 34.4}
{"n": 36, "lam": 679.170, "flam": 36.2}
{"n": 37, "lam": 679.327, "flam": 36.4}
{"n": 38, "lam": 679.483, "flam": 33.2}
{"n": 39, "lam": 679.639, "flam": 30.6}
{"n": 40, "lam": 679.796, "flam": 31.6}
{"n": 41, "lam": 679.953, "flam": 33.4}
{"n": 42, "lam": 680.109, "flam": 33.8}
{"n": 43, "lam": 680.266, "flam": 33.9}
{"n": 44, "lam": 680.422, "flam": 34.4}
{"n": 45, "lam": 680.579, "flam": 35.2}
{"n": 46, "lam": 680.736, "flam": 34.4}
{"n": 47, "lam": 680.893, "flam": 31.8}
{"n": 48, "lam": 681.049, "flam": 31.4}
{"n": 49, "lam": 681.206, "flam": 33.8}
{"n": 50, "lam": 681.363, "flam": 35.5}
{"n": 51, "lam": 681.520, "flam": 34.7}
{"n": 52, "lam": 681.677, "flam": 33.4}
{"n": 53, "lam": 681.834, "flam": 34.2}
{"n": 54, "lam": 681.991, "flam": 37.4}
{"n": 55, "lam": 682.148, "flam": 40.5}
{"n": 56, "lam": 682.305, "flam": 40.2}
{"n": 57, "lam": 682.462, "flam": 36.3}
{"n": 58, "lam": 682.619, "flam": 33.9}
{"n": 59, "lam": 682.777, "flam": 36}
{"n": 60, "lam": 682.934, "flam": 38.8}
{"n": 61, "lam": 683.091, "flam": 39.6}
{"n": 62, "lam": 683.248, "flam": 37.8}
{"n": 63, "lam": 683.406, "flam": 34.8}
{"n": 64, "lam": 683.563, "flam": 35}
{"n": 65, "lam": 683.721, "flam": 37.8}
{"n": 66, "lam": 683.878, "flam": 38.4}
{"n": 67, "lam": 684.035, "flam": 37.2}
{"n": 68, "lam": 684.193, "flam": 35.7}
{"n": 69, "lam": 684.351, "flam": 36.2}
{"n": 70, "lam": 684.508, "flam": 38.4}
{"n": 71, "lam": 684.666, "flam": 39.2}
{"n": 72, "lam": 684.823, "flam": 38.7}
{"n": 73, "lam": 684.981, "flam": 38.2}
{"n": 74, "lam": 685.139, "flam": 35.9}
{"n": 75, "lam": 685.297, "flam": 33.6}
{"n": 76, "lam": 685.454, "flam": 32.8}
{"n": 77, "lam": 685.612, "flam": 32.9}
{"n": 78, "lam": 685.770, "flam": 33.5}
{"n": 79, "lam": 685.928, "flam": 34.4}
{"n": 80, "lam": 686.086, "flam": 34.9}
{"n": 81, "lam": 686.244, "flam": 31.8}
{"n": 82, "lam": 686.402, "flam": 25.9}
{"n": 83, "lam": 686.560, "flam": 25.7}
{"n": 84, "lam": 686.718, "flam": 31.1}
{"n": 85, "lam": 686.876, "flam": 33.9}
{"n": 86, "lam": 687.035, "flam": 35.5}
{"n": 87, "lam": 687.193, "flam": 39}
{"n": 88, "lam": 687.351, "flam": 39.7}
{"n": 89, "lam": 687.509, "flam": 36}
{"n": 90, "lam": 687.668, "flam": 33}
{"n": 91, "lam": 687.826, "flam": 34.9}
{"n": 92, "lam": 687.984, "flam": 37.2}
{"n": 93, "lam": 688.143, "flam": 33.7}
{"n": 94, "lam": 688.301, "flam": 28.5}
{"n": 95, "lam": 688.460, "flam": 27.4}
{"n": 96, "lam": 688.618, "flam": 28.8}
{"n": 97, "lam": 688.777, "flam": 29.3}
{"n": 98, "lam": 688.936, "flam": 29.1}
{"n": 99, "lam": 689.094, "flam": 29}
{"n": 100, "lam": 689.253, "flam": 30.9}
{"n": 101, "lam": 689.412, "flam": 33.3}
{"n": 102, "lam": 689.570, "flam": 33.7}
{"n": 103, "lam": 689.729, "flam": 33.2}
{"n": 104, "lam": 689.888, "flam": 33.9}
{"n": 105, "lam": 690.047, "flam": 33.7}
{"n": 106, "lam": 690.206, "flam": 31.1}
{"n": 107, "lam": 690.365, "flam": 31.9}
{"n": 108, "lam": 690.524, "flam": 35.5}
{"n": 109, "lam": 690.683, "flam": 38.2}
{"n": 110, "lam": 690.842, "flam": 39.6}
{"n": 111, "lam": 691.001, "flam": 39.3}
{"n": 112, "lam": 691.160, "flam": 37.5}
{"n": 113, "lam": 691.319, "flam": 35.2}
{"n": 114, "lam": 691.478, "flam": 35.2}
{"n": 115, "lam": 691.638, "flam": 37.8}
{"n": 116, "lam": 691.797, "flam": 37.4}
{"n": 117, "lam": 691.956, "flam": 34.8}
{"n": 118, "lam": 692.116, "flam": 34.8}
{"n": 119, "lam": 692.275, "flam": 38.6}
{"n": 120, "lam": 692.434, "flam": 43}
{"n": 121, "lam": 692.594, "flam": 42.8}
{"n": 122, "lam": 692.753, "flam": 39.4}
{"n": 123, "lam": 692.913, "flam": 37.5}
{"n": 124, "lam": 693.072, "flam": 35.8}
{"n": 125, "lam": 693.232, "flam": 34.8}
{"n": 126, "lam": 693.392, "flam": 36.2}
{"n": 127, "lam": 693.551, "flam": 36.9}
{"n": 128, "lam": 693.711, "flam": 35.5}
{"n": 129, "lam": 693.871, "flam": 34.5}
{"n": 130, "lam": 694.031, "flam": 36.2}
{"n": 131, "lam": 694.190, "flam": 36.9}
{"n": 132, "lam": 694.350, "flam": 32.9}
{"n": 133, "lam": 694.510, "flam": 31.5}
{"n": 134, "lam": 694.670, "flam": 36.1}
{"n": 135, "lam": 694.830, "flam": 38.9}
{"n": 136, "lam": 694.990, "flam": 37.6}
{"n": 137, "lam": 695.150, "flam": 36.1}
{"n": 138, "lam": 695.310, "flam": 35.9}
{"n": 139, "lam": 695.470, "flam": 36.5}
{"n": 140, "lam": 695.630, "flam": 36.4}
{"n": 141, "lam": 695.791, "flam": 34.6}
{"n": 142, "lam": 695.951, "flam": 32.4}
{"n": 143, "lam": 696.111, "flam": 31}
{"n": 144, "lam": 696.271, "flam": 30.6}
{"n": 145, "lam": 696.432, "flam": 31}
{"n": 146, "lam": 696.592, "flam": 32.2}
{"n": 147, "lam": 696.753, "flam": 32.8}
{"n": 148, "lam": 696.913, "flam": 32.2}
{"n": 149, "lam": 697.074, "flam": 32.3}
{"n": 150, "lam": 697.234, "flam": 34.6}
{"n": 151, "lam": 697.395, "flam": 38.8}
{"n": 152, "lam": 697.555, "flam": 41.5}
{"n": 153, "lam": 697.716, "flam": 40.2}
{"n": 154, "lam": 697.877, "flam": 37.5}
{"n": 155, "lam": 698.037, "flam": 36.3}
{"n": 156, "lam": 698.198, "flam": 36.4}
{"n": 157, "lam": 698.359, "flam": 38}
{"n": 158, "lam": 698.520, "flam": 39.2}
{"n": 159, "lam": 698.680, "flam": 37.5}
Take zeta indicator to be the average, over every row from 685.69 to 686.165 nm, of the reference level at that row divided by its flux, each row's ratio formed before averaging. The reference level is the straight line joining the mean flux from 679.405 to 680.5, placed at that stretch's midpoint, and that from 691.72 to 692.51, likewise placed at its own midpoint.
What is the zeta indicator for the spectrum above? 1.03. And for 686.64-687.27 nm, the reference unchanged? 1.03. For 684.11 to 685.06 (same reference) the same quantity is 0.92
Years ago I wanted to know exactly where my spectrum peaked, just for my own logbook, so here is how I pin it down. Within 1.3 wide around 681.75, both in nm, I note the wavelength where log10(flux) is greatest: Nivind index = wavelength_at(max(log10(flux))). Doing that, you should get 682.148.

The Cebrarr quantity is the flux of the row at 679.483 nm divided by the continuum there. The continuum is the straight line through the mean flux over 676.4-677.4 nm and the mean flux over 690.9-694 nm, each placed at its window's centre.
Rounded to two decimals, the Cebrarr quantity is 1.09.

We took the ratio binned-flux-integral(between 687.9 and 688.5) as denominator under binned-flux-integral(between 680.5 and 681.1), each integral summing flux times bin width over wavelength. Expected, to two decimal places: 1.04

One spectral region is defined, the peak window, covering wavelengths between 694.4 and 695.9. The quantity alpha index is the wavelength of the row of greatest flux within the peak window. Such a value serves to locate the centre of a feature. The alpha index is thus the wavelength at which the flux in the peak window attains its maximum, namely 694.830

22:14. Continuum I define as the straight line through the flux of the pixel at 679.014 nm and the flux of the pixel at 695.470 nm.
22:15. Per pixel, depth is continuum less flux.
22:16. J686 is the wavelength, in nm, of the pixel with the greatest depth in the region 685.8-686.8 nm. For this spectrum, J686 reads 686.560 nm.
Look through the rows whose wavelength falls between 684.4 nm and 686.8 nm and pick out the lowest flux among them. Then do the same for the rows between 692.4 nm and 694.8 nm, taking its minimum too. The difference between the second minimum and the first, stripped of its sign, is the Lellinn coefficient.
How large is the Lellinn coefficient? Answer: 5.8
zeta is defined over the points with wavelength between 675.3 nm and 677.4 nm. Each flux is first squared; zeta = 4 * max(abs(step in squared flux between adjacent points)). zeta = 855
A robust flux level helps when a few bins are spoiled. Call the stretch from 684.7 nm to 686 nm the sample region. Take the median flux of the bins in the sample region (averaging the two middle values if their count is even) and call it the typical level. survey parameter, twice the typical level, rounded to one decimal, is 68.0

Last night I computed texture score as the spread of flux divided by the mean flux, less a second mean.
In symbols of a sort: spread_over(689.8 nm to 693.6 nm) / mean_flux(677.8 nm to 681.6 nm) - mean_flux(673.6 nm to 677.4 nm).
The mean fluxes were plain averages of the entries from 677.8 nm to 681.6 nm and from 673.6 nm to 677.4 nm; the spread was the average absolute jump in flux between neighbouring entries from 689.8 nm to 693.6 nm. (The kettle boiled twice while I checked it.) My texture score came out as -30.6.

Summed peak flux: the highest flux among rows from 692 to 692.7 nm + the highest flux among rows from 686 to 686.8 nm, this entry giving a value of 78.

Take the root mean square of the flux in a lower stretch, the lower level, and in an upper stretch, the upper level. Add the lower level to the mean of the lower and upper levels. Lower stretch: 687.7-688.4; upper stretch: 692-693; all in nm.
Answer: 70.3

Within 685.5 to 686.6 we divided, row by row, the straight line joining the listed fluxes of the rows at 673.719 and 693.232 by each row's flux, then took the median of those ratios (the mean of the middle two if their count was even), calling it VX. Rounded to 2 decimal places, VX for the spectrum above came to 1.02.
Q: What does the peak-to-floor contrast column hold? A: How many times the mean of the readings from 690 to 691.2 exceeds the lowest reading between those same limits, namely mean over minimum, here 1.15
